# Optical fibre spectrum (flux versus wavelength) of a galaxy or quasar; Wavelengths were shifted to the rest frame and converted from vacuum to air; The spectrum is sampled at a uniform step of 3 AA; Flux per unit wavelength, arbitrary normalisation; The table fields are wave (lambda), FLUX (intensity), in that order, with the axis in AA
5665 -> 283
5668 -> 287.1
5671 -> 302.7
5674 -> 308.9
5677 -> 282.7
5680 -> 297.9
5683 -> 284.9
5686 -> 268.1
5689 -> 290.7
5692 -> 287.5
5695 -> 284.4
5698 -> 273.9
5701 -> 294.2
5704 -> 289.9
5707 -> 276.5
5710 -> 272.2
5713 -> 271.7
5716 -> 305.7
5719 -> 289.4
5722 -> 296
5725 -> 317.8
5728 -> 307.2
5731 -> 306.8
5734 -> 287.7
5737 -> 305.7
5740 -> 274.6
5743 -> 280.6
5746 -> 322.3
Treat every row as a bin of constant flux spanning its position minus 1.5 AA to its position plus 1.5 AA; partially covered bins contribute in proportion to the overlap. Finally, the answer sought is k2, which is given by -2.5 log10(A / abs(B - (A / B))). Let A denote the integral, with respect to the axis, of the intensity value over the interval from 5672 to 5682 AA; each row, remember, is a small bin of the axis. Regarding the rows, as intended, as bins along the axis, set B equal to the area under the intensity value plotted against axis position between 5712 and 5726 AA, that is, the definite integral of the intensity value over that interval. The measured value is 0.4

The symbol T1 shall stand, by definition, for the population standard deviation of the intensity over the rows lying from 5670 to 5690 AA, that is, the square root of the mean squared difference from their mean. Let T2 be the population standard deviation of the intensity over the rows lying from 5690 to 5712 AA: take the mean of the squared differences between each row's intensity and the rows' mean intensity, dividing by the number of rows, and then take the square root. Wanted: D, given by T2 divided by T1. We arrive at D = 0.6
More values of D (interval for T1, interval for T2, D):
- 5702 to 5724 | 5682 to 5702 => 0.7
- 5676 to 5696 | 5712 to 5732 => 1.7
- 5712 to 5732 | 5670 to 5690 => 0.9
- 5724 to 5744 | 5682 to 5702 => 0.6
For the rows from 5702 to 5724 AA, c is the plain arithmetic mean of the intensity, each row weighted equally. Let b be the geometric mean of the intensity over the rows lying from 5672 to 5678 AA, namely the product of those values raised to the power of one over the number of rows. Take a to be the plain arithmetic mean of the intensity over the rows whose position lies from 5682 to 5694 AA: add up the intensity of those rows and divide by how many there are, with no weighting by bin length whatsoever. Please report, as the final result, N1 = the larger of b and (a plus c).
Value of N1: 569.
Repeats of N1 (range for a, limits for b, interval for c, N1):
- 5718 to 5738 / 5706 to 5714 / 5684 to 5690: 581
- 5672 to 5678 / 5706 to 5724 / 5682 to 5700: 577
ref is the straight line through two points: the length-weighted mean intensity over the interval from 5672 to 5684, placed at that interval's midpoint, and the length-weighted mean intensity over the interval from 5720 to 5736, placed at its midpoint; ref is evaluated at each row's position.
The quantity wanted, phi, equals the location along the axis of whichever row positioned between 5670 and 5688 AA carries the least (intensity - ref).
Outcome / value 5686 AA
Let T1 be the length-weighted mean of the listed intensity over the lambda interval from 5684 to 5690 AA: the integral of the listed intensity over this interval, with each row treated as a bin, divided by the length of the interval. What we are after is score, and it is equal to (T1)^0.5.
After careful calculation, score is 16.7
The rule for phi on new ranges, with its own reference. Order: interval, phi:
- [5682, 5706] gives 5686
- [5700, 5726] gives 5713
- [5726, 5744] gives 5740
